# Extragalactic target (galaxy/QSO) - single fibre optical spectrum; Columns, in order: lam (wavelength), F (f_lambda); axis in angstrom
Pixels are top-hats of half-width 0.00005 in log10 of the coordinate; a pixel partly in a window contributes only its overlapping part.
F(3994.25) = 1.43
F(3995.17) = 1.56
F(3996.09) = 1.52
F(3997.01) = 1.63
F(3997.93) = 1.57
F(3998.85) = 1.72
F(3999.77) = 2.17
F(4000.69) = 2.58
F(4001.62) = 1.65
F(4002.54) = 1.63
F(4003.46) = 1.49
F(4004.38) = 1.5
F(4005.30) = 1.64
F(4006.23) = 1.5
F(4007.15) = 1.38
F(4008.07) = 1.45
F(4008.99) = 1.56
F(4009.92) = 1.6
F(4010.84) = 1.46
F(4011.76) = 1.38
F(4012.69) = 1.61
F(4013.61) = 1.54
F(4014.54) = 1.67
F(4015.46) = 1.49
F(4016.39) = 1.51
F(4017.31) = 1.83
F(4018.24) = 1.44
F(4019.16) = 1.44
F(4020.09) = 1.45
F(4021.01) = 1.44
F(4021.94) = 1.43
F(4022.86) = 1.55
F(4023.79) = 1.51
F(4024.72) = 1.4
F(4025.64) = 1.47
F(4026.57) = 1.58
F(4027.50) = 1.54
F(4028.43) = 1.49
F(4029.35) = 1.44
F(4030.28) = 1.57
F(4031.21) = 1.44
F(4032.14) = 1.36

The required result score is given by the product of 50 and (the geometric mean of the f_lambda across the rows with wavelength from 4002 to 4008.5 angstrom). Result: 76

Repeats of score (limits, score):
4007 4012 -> 73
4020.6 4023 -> 74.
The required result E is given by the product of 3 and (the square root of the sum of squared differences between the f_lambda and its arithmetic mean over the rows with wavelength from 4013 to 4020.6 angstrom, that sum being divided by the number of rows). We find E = 0.4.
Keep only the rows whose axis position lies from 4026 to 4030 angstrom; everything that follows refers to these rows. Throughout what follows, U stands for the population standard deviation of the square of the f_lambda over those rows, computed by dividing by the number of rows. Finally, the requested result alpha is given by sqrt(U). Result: 0.40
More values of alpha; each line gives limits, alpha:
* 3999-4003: 1.28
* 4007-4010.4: 0.51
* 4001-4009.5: 0.52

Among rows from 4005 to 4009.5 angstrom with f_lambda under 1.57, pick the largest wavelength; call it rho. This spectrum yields 4008.99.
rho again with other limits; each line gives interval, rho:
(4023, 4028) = 4027.50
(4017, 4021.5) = 4021.01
